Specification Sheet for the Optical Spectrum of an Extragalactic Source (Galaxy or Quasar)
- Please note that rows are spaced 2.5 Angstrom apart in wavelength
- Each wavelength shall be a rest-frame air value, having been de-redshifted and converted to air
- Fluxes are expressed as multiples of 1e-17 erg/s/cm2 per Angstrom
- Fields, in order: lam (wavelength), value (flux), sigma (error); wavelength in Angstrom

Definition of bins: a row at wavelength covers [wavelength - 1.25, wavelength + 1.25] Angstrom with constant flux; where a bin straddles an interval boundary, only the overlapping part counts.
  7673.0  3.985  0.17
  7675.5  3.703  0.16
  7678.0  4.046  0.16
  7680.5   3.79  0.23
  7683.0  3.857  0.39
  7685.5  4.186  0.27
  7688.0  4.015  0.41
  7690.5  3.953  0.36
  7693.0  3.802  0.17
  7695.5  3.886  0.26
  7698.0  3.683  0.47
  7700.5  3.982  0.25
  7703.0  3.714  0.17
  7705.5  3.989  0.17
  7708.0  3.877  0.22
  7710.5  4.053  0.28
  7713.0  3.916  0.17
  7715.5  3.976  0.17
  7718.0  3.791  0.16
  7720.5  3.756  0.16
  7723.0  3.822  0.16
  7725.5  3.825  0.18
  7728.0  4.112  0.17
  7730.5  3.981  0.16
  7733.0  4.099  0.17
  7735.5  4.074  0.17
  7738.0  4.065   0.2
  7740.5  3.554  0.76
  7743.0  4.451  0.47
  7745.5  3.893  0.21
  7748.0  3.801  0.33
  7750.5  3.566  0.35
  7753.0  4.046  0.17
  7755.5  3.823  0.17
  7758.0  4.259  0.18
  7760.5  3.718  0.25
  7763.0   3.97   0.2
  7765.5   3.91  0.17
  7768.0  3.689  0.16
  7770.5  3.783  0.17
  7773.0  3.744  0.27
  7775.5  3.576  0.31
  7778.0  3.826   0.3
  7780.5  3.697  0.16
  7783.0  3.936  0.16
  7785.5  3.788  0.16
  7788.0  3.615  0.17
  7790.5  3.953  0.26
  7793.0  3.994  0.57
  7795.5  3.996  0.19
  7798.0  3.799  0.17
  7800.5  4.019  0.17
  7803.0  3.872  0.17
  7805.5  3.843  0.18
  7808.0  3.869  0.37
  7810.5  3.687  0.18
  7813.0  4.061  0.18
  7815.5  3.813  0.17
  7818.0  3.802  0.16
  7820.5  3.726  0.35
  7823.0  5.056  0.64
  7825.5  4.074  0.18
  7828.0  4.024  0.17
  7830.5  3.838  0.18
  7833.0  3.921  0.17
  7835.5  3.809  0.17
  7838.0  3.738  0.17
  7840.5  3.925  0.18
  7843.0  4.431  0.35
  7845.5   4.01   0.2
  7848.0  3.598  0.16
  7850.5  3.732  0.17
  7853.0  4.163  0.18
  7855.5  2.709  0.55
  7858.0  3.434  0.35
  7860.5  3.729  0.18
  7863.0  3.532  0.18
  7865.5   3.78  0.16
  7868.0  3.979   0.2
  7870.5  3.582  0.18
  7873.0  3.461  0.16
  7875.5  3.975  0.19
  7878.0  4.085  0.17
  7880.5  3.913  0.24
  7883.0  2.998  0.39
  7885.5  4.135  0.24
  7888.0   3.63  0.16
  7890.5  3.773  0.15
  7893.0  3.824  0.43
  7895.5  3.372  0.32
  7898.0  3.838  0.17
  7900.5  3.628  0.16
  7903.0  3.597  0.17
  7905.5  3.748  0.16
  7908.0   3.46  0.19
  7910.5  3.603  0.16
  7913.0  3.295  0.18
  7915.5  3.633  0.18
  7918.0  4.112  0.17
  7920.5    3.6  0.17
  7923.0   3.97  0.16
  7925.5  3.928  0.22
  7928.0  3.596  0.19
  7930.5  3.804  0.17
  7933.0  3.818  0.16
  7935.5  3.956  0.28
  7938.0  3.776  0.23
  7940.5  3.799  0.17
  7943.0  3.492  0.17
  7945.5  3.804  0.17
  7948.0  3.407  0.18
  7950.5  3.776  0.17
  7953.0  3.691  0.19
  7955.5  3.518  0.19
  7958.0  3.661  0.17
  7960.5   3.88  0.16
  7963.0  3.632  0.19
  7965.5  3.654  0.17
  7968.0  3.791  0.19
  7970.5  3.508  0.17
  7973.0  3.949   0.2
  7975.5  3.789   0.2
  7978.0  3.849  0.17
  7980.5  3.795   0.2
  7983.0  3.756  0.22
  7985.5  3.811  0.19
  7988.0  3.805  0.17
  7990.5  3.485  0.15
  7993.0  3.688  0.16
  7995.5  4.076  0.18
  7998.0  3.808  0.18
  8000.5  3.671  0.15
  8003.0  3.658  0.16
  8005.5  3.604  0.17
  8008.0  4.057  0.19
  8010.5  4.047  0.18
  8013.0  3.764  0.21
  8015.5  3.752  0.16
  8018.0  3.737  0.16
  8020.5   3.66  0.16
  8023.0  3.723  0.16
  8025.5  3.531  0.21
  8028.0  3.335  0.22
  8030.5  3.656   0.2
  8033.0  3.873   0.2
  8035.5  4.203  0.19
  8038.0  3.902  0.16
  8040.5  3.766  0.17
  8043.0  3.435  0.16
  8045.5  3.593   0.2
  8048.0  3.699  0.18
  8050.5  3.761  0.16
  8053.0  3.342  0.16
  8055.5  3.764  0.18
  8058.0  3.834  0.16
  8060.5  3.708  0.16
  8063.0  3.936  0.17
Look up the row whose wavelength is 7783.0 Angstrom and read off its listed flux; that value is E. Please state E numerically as 3.936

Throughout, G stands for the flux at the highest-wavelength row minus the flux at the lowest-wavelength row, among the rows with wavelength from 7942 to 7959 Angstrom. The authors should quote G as 0.17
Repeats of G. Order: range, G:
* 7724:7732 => 0.16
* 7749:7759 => 0.69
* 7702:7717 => 0.26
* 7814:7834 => 0.11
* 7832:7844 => 0.51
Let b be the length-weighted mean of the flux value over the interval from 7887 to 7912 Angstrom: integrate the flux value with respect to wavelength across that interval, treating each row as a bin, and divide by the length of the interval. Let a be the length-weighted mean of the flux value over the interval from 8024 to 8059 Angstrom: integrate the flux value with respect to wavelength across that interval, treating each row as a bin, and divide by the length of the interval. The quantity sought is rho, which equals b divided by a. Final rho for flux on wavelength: 0.99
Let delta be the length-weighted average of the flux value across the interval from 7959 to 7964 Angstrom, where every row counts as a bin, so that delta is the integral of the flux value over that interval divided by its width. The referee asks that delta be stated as 3.76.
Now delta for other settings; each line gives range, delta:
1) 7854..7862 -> 3.33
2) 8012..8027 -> 3.69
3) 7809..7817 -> 3.85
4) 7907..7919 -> 3.61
